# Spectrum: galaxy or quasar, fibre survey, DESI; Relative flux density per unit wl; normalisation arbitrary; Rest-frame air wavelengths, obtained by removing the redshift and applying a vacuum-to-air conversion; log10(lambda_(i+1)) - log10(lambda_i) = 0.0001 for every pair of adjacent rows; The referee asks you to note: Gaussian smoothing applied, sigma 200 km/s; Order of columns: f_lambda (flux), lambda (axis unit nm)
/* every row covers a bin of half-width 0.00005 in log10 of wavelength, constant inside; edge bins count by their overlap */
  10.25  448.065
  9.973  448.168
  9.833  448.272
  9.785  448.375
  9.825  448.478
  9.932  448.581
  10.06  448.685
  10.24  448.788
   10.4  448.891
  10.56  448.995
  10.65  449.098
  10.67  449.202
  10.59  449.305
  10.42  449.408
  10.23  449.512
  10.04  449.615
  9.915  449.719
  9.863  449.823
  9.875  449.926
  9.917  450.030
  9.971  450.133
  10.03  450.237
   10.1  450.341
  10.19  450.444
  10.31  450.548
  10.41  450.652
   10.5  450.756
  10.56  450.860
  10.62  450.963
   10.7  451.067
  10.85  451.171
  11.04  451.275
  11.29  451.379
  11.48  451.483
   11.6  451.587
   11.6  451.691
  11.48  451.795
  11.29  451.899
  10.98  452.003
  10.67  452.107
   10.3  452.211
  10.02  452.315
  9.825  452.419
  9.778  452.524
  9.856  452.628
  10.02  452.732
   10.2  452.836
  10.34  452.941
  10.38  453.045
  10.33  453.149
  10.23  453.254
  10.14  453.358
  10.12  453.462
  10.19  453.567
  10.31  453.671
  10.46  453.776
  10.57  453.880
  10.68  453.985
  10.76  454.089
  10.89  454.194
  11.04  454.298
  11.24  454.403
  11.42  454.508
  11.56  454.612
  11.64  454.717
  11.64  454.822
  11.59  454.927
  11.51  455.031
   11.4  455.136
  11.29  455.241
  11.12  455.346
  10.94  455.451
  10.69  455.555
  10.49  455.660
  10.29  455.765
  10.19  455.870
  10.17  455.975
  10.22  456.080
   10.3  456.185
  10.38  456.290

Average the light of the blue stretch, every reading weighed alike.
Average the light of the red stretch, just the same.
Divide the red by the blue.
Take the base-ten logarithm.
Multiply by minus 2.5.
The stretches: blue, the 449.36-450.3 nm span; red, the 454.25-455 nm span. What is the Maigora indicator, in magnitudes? -0.14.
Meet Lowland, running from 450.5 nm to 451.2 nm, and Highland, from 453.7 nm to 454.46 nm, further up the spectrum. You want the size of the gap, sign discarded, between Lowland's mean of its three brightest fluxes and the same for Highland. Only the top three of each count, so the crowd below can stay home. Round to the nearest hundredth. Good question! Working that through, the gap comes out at 0.33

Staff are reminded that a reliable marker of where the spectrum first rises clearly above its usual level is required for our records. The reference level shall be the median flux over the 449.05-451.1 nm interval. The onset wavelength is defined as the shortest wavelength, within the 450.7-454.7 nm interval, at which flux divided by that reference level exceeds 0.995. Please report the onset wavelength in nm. 450.756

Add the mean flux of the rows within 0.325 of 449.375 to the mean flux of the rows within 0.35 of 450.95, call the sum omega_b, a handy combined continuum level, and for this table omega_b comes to 21.1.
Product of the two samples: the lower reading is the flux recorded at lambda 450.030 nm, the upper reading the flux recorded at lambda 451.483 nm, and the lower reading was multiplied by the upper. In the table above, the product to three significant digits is 114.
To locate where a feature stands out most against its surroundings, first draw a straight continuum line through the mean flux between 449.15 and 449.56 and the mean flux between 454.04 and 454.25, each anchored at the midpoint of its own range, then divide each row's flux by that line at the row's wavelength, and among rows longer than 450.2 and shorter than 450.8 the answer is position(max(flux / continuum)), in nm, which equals 450.756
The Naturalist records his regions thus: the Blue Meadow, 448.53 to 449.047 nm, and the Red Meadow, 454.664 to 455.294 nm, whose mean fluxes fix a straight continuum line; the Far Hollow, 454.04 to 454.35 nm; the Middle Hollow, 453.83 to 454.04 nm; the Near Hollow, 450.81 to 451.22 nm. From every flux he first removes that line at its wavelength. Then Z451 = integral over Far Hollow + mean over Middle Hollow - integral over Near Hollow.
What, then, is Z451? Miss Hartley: -0.8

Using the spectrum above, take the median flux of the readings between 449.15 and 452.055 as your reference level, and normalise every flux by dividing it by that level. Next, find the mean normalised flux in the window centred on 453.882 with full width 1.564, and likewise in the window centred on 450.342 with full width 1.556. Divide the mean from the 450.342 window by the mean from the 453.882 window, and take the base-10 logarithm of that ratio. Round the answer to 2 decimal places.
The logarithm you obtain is -0.02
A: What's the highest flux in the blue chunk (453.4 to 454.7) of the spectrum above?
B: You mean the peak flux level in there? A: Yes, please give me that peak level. 11.56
